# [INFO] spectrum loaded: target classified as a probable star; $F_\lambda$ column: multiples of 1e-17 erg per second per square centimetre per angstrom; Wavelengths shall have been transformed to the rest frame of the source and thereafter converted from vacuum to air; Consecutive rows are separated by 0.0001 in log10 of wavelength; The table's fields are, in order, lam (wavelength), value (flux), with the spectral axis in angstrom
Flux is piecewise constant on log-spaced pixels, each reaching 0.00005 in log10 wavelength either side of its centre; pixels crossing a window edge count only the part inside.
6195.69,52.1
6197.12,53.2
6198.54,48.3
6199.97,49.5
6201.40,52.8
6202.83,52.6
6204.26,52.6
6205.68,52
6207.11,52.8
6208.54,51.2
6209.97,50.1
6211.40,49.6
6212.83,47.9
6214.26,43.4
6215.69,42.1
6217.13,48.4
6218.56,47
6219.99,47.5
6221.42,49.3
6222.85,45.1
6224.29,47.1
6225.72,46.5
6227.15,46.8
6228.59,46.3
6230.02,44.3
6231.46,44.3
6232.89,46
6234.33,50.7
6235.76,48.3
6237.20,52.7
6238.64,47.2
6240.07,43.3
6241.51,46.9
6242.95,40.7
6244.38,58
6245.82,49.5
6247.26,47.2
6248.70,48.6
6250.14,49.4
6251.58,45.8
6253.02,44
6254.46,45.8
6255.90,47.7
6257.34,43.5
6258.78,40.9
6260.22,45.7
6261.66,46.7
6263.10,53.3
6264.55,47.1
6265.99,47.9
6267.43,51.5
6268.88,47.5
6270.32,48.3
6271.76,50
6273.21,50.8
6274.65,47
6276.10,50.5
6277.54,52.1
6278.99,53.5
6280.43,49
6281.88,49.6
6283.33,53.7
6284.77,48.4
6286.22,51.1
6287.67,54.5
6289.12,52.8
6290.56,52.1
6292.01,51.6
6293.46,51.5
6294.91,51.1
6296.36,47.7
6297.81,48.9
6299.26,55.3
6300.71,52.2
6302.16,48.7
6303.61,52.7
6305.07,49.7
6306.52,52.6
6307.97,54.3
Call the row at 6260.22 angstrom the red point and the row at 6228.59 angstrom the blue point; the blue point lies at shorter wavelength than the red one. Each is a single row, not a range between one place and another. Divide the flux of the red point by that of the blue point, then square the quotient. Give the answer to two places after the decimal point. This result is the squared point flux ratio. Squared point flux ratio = 0.97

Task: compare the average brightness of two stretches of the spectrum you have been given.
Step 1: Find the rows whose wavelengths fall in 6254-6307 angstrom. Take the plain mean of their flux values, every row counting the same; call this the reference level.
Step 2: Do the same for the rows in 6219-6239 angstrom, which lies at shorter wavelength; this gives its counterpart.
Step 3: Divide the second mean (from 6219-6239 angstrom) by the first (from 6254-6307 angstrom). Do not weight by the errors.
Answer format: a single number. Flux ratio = 0.95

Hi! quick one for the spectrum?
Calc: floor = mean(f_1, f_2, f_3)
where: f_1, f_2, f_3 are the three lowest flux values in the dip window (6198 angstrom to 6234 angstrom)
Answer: 43.3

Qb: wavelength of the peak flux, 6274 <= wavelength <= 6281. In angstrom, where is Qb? 6278.99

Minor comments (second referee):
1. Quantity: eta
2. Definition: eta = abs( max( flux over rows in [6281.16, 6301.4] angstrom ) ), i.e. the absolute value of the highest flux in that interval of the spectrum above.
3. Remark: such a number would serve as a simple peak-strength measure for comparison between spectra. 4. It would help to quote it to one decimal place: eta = 55.3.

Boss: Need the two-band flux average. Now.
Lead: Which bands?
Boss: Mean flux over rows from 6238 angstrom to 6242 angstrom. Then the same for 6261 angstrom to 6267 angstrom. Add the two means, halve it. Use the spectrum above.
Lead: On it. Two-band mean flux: 47.3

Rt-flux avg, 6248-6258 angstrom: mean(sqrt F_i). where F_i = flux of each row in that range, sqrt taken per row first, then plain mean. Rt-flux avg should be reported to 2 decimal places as 6.81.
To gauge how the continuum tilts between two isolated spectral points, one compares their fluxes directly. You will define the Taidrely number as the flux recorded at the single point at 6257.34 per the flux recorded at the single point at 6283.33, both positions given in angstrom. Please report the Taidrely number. 0.81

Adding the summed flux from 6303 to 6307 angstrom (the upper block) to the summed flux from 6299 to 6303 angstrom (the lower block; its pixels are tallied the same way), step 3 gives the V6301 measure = 311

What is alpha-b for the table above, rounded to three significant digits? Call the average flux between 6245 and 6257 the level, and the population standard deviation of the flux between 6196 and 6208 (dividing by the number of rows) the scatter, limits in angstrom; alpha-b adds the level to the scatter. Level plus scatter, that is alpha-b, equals 48.9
